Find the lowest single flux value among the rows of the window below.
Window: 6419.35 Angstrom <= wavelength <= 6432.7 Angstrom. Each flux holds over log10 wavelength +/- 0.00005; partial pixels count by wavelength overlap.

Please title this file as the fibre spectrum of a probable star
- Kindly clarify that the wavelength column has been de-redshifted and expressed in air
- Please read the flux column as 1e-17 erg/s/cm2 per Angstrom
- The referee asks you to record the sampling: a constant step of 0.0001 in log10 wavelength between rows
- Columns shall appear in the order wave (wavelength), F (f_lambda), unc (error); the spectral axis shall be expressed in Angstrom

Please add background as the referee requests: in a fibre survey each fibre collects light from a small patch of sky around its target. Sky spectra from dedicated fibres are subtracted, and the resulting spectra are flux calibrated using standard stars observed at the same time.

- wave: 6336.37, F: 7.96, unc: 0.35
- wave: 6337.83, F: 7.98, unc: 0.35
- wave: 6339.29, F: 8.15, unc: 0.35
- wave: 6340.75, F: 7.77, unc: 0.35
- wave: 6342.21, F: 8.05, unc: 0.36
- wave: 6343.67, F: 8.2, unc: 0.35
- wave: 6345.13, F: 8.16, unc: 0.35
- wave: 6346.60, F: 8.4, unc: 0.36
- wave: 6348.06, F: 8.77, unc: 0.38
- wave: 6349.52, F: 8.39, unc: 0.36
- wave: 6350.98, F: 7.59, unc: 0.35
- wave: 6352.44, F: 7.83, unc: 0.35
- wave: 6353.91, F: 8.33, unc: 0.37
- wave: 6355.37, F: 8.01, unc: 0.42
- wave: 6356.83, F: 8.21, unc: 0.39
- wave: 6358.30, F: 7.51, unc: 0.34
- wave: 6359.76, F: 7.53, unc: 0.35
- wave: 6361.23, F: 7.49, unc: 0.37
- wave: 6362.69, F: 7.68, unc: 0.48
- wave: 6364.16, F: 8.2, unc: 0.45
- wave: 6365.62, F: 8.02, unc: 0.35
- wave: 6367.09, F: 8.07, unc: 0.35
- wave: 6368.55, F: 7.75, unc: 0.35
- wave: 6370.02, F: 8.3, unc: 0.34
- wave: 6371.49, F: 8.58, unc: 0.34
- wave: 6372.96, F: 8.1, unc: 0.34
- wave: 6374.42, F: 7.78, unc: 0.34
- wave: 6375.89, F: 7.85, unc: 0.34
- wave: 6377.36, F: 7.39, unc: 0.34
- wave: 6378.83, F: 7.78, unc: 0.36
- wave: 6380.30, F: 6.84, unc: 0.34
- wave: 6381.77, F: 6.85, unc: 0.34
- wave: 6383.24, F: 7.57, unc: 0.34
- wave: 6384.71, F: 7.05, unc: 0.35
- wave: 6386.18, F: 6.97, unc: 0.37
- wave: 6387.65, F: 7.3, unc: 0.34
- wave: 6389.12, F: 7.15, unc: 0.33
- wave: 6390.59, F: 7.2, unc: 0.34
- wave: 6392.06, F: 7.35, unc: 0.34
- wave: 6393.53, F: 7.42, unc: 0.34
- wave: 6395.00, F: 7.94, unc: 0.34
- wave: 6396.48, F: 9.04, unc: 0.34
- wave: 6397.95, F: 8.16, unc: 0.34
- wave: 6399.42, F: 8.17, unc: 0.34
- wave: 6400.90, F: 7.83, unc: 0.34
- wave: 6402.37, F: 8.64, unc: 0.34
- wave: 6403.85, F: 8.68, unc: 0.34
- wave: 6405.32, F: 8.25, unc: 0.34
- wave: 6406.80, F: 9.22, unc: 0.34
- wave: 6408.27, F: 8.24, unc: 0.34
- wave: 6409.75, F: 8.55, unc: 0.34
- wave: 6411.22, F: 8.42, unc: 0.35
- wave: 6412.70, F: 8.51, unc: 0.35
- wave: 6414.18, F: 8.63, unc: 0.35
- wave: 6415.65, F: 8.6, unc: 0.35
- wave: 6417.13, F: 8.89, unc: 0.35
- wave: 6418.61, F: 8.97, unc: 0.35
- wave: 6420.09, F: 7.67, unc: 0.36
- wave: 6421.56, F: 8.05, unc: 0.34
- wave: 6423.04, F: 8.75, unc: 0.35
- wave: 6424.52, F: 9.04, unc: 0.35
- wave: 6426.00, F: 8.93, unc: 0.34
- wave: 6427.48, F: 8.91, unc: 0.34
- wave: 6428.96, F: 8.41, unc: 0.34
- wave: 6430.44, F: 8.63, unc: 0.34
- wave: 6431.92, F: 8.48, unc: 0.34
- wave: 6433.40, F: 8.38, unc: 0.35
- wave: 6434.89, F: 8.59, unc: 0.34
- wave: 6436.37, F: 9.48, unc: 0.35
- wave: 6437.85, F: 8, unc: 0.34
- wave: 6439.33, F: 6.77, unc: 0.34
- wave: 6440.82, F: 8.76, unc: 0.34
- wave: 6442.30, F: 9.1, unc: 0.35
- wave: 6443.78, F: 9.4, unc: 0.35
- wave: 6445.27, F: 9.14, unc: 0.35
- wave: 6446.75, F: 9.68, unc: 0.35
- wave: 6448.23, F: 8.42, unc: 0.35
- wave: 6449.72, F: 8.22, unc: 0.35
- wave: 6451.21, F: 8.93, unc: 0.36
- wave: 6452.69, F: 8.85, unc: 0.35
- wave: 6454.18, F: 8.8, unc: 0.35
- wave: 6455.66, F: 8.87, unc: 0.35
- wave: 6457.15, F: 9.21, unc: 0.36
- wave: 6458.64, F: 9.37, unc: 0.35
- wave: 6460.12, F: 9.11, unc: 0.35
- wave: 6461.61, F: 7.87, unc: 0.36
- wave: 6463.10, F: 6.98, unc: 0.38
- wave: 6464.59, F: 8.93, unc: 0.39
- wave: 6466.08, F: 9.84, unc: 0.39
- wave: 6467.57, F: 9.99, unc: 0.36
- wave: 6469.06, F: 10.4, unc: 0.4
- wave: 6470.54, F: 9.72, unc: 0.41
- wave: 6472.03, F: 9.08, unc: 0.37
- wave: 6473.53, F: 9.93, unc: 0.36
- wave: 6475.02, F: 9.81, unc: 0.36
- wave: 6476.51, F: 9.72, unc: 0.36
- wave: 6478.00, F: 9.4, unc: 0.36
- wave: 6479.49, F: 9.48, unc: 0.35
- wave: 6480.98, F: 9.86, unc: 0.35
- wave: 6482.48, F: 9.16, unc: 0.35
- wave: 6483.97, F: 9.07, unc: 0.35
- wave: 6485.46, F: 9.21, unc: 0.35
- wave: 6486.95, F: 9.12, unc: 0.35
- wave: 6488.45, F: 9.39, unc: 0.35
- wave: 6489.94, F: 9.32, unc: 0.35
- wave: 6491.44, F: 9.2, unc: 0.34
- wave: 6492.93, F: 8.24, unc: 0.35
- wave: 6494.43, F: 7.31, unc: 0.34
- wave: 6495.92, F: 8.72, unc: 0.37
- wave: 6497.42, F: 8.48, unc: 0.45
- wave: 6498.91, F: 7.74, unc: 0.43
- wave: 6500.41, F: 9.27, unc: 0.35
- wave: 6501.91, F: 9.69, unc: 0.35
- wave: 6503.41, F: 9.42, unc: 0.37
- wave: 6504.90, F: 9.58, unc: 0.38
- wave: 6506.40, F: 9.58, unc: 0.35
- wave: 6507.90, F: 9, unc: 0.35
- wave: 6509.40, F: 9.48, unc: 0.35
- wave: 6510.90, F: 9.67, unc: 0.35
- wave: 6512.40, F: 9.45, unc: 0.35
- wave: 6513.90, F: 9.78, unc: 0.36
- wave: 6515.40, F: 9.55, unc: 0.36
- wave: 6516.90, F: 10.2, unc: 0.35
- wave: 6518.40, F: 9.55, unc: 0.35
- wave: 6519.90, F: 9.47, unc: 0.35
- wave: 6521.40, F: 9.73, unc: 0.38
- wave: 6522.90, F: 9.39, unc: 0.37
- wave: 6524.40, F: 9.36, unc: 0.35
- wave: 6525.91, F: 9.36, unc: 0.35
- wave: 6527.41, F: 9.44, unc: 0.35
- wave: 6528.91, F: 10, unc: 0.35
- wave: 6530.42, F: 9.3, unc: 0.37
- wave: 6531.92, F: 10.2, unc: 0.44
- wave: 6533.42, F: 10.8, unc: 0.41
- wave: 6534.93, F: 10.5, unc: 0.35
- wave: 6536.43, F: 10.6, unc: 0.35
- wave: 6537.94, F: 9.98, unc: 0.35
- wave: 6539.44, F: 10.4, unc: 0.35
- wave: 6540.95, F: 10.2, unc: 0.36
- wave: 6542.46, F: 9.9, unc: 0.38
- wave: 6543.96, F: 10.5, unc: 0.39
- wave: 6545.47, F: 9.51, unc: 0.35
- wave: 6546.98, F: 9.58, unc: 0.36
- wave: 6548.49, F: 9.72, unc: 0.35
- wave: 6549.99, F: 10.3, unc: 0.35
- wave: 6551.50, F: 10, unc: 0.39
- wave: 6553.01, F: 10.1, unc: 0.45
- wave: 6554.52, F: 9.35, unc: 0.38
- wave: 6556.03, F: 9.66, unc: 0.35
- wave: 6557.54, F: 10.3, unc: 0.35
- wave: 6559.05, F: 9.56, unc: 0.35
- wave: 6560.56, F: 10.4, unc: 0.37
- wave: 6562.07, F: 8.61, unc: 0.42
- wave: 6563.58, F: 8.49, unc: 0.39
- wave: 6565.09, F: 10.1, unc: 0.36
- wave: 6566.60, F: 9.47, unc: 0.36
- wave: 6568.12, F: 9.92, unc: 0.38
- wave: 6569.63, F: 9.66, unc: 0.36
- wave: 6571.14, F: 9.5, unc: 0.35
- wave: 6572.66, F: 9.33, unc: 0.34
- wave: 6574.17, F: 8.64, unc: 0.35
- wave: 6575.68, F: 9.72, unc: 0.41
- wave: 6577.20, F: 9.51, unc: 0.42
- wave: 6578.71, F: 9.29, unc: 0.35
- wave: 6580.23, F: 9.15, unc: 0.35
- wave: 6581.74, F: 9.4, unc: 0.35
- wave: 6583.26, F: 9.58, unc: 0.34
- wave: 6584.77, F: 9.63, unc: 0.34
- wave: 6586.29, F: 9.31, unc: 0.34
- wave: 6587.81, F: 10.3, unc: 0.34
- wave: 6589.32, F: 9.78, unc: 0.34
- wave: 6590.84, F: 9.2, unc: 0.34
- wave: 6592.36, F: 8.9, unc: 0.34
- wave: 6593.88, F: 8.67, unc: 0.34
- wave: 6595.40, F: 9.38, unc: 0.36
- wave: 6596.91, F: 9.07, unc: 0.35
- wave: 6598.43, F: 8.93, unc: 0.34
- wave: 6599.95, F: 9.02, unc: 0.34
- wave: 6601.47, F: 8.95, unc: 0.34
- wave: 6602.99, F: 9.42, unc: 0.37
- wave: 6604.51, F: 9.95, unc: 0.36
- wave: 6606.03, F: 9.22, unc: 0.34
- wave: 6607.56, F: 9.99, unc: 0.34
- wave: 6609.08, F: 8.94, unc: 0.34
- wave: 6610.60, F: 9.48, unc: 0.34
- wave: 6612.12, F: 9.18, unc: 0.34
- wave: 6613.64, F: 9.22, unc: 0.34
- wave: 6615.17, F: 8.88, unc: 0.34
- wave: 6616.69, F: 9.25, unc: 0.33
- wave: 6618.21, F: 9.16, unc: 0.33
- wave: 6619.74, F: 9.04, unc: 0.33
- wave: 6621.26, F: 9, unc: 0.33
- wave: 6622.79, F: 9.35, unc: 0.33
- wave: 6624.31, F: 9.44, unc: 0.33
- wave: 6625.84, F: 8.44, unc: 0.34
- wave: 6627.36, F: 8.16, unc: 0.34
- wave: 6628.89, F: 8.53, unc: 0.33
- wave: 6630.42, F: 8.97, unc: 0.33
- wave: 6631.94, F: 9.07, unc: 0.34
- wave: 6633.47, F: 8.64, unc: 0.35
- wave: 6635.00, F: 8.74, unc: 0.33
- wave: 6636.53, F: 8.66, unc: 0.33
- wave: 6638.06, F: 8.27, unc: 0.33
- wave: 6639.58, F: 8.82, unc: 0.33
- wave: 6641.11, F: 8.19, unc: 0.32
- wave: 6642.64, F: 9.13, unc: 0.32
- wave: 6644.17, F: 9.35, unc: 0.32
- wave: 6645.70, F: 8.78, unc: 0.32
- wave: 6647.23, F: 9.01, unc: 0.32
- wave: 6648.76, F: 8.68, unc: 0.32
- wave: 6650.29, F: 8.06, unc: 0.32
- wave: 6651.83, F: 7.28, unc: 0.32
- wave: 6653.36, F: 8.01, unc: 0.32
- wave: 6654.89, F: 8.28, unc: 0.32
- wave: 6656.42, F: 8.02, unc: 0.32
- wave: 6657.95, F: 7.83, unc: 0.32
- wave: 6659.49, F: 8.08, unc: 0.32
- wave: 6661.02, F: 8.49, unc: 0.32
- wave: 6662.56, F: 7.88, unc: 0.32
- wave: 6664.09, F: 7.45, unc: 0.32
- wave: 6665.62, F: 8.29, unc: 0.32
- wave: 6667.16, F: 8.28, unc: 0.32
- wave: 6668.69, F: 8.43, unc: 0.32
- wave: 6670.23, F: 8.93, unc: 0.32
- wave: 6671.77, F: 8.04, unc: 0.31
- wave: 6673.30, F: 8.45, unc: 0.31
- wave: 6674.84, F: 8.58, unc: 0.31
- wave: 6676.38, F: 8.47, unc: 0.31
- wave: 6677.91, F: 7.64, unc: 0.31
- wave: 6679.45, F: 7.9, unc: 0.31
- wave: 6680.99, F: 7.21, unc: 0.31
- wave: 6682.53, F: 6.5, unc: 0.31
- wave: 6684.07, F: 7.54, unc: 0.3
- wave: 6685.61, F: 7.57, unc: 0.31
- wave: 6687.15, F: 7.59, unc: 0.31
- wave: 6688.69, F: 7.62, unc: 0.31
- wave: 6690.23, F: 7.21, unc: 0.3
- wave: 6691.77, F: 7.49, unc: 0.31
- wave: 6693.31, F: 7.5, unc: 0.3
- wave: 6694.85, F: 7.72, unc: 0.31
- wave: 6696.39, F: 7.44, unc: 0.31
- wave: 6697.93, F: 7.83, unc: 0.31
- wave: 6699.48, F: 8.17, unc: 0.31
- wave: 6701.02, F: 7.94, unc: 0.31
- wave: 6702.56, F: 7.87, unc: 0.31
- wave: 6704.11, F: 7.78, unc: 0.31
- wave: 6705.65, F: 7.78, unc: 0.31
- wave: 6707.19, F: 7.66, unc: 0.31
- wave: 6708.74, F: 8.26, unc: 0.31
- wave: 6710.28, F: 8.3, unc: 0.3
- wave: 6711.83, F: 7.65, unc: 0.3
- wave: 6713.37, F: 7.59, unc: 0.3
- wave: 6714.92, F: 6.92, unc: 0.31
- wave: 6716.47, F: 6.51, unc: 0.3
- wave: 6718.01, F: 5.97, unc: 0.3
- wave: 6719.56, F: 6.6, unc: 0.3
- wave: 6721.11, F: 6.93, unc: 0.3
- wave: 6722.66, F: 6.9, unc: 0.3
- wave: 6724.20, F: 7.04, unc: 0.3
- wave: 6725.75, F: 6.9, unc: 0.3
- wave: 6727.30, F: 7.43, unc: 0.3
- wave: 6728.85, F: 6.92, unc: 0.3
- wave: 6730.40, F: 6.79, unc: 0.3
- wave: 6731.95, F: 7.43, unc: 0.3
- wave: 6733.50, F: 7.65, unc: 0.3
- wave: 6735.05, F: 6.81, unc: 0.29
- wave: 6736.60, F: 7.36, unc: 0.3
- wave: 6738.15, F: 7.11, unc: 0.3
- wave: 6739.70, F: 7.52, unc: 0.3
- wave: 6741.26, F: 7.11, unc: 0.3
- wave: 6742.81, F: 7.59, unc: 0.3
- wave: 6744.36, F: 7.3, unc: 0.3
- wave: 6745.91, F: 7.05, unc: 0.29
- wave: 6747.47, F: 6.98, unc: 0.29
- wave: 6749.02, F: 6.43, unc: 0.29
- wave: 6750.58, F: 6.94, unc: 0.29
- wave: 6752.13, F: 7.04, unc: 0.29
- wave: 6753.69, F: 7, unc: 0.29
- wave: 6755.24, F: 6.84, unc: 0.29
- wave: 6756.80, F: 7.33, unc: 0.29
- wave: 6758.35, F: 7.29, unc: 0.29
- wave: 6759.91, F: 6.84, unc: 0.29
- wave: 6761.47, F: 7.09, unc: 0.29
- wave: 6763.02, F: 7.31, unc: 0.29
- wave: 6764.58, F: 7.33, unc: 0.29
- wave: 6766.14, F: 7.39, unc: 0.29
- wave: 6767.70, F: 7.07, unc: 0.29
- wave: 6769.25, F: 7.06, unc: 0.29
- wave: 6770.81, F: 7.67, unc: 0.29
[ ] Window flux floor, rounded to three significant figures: 7.67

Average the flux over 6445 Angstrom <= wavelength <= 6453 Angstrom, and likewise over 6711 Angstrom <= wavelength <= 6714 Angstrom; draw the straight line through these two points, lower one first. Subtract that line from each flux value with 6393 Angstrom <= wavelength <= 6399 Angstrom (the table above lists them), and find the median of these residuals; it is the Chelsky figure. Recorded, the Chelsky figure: -1.1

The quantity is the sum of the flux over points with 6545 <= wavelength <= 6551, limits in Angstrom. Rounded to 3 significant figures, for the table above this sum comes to 39.1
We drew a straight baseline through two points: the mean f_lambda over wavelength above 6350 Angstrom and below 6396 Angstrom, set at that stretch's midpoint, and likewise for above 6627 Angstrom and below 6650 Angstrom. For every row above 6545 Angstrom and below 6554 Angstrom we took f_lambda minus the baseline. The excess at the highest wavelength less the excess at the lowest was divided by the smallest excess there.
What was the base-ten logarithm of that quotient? -0.31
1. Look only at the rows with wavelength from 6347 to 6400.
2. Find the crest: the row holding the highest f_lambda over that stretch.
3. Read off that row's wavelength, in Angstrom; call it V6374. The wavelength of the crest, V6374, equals 6396.48 Angstrom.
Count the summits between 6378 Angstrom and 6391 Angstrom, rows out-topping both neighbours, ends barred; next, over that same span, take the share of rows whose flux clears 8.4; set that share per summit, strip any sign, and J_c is 0.0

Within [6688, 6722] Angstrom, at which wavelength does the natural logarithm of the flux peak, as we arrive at 6710.28 Angstrom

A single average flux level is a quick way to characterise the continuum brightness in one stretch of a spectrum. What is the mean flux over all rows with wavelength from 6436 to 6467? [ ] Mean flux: 8.75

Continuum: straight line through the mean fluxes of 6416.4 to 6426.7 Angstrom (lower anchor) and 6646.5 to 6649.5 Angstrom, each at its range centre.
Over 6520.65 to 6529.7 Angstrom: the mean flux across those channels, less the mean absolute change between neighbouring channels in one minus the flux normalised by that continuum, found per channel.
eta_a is 9.52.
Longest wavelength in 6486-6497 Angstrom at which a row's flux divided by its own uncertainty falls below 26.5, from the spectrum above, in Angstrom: 6495.92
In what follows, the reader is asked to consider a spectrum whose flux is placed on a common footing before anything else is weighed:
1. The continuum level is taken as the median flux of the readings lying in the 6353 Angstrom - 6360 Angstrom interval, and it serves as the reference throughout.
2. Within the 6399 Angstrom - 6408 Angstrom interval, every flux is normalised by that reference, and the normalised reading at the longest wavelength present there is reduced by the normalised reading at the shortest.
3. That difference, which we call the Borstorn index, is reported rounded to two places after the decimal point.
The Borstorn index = 0.13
